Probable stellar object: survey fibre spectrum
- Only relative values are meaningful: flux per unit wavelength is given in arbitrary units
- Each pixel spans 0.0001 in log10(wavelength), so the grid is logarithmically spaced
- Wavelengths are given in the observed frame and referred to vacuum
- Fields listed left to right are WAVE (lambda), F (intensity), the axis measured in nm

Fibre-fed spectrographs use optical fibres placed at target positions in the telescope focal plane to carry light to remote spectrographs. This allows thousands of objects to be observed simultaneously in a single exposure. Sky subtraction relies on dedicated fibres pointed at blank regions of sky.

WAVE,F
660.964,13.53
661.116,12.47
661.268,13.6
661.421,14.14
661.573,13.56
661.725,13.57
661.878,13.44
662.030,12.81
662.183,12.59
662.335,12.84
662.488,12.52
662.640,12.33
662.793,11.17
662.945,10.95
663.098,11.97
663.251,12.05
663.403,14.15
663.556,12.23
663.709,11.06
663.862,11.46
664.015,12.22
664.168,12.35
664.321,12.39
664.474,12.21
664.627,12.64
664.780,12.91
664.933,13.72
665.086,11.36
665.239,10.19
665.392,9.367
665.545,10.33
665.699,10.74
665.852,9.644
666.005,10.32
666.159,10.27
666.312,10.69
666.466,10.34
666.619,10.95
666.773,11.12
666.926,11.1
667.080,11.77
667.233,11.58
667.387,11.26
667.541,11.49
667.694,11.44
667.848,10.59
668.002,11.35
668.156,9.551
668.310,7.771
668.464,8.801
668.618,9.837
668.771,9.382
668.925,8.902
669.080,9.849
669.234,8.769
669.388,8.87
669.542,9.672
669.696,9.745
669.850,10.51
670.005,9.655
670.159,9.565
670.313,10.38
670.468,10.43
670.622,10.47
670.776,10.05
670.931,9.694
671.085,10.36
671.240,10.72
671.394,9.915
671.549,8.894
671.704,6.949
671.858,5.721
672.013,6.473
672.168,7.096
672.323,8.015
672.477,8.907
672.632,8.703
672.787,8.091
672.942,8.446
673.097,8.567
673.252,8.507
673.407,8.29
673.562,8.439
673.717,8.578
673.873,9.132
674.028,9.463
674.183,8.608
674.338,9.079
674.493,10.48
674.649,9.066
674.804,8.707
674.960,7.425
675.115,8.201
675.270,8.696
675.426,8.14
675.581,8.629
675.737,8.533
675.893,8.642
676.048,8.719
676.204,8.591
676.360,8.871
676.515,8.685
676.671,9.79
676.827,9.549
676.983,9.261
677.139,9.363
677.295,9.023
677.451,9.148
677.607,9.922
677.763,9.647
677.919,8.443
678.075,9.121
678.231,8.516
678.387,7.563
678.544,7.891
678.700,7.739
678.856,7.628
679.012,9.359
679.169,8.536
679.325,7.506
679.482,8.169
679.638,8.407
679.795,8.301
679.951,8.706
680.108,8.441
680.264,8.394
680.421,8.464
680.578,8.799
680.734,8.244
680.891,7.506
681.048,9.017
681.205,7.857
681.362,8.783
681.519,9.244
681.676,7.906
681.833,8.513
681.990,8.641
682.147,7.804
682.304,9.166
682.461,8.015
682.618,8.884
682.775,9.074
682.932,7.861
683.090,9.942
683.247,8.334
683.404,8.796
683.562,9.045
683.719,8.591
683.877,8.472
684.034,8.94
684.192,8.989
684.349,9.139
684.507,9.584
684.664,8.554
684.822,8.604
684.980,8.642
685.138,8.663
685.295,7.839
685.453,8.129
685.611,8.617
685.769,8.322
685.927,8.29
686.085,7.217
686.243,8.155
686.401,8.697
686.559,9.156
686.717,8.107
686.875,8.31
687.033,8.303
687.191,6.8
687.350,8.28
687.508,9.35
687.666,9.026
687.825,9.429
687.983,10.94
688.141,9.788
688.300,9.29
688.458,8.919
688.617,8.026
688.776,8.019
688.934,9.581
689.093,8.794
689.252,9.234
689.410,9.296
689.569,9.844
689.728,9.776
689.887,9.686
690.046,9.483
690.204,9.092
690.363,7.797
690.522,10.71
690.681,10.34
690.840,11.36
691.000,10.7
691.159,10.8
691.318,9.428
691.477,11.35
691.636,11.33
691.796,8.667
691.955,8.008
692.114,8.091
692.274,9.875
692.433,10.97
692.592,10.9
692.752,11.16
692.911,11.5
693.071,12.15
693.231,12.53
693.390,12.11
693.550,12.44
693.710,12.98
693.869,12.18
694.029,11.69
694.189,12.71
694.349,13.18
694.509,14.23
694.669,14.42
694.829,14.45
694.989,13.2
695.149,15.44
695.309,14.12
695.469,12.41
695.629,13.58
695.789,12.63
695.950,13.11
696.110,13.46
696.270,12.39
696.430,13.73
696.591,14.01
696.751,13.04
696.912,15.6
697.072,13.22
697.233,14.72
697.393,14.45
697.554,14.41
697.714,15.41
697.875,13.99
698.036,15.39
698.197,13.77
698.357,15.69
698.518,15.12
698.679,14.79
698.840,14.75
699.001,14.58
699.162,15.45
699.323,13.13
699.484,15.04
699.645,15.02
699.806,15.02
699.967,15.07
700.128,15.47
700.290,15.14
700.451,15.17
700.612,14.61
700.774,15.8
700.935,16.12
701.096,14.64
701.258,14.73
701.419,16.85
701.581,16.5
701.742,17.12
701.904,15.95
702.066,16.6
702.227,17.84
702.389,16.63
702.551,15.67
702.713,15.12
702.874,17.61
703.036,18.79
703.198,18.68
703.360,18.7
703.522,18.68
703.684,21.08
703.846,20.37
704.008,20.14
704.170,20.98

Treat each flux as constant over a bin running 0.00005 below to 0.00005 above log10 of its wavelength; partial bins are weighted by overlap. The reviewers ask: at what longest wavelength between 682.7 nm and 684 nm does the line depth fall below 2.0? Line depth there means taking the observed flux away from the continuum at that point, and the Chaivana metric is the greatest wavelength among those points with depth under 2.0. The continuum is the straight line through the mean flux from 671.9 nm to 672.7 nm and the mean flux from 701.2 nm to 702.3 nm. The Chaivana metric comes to 683.090 nm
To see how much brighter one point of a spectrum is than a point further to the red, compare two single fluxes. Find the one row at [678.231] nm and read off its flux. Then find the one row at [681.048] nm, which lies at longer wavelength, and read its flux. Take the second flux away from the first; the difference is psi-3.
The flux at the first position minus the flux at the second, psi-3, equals -1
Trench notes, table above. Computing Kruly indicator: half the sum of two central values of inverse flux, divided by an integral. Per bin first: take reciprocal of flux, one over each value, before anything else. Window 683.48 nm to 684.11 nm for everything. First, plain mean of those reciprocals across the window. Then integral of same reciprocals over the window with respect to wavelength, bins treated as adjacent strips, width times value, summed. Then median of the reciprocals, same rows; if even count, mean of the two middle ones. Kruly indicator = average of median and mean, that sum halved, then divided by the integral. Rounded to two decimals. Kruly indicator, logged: 1.59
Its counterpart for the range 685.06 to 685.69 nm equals 1.58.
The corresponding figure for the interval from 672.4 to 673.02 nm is 1.61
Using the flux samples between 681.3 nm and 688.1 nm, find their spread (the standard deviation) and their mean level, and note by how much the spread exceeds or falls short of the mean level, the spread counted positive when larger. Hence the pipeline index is -7.9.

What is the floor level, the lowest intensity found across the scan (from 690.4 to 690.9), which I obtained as 10.34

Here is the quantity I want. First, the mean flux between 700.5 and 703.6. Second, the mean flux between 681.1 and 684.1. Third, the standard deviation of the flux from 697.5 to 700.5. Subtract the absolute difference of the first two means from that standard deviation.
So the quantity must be -7.4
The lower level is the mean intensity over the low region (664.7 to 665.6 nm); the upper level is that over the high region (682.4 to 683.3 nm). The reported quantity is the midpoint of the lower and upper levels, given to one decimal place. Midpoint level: 10.0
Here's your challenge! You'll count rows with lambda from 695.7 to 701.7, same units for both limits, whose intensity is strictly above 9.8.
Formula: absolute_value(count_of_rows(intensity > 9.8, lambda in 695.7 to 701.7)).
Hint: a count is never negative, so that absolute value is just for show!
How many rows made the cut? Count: 37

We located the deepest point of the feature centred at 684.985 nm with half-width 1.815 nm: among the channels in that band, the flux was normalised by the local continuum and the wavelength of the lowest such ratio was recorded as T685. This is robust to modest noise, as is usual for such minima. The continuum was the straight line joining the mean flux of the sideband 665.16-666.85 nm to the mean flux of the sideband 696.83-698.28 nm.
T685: 686.085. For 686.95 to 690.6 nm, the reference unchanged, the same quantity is 687.191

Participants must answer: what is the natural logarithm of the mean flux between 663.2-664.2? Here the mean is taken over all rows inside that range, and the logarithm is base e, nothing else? 2.50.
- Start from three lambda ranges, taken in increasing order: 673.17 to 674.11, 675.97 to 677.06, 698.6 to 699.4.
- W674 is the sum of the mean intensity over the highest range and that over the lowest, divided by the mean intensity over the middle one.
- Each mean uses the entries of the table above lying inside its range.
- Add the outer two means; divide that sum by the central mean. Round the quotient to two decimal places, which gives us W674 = 2.57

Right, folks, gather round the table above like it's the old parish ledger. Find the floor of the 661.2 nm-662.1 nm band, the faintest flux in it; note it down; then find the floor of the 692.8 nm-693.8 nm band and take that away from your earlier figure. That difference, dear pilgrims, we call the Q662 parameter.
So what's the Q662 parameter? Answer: 1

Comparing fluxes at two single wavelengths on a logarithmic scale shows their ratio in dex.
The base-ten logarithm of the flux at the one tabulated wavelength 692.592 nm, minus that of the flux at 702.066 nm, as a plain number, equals -0.18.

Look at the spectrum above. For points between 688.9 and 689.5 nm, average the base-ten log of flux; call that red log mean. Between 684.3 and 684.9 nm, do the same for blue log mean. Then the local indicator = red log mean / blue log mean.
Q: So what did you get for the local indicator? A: 1.01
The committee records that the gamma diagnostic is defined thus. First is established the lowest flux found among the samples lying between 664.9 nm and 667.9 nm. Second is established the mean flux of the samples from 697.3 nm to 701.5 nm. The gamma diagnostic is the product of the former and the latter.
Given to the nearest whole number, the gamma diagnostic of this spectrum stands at 140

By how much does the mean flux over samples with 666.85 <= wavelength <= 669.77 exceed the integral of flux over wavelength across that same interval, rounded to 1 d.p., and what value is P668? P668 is -19.4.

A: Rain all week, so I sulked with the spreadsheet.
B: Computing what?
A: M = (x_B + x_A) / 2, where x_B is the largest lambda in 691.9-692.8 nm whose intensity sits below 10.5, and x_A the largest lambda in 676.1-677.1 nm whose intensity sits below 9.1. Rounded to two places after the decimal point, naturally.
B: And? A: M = 684.39 nm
